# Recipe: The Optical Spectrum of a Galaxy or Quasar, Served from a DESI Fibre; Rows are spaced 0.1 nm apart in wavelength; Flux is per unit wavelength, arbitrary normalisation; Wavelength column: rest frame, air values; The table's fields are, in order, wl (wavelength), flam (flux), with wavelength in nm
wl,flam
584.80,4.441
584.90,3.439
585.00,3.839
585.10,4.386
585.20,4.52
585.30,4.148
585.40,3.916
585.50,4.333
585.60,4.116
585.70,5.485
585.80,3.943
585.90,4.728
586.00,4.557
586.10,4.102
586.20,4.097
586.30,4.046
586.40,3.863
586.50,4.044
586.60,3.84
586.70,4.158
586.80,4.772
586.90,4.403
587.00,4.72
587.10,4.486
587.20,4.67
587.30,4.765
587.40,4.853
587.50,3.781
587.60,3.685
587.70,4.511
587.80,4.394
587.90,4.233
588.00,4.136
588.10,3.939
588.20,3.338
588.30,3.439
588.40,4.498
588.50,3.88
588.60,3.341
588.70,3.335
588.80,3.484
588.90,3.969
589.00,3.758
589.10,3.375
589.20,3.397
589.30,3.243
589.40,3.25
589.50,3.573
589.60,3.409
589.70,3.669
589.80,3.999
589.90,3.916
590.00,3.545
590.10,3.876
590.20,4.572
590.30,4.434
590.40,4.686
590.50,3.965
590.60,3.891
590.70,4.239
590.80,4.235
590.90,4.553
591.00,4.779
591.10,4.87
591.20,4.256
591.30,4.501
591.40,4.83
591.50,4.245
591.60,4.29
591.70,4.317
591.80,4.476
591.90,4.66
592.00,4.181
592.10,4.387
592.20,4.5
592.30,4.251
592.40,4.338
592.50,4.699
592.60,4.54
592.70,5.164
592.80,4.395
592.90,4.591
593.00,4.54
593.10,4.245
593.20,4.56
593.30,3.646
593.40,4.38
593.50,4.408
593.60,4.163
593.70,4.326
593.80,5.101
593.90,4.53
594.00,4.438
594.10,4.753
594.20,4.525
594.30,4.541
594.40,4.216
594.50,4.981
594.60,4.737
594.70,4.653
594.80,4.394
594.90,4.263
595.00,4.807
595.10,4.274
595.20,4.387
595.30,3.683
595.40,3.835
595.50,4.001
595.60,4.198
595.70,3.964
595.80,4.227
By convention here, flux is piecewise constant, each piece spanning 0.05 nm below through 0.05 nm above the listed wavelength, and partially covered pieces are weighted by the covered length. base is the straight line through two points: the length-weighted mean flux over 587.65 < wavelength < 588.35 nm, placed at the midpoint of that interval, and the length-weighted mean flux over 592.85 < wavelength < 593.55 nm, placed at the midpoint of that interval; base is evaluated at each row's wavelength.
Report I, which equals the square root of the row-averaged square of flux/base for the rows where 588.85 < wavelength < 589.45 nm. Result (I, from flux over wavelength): 0.86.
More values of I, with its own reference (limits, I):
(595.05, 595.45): 0.91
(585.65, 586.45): 1.13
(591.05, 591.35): 1.08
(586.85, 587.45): 1.18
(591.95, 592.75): 1.05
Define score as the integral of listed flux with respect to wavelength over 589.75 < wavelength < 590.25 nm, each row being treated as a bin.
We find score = 1.99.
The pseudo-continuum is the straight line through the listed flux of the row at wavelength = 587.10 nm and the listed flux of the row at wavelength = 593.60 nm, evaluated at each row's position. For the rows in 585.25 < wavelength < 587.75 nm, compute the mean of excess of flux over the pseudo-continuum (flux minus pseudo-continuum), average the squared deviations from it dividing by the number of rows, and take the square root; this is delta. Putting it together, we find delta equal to 0.42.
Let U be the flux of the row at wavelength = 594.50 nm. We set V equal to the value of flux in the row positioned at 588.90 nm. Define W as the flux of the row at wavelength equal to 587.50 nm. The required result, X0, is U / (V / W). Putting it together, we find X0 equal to 4.7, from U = 4.981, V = 3.969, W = 3.781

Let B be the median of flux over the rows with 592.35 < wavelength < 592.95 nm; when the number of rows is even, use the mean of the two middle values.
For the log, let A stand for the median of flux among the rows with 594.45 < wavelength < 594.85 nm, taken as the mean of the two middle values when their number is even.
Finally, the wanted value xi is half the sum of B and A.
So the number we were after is 4.63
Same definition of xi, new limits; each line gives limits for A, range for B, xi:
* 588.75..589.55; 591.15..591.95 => 3.92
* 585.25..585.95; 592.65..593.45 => 4.31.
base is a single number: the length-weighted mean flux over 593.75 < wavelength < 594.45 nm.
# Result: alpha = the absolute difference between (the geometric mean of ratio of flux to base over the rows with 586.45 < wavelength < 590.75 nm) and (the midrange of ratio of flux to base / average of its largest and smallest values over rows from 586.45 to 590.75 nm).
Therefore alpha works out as 0.02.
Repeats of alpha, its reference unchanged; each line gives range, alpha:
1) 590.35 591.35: 0.00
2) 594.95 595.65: 0.02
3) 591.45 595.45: 0.00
